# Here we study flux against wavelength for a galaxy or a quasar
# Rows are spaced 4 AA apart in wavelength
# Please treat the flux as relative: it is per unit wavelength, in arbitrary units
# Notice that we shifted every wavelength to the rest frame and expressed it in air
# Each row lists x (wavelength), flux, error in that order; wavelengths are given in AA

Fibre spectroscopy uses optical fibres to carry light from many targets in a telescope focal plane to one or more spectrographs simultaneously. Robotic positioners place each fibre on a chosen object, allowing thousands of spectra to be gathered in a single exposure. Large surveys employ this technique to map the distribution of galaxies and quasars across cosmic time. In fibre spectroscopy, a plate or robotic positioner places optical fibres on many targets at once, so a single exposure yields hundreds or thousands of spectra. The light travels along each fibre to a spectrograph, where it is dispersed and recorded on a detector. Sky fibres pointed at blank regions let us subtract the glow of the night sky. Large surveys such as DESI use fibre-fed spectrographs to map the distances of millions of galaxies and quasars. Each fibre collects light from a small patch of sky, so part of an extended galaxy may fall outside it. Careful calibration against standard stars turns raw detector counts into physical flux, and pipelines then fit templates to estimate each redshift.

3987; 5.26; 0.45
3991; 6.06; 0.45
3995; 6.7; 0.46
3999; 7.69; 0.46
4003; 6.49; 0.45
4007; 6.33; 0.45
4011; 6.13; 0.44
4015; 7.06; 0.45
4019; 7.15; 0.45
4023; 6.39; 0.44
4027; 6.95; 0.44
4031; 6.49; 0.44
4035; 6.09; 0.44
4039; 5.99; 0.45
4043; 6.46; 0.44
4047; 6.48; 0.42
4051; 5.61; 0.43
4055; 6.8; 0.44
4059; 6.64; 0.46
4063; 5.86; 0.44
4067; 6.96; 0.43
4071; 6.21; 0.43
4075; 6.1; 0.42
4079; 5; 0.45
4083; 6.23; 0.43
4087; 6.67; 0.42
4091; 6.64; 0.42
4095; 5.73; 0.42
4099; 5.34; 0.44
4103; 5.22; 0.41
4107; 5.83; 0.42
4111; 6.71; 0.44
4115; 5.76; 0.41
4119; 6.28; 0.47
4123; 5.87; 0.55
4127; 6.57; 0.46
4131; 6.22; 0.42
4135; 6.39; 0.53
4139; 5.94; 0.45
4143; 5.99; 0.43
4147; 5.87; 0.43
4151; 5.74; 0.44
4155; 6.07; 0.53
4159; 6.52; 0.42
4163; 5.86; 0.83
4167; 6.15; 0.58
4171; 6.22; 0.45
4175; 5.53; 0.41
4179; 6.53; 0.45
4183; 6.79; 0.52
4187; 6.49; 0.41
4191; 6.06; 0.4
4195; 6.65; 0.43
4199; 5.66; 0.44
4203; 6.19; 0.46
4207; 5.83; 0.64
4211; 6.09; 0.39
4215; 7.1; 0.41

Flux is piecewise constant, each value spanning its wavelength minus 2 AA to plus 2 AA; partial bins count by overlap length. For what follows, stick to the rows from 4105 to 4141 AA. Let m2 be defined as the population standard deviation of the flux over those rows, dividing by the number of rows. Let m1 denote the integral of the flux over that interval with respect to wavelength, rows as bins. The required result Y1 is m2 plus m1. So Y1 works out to 223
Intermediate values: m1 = 222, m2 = 0.32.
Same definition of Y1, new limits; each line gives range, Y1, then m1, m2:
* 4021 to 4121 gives 618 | 618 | 0.52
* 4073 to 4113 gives 238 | 238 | 0.60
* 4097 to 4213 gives 706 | 705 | 0.39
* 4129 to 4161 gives 195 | 195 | 0.25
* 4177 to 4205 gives 178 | 177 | 0.36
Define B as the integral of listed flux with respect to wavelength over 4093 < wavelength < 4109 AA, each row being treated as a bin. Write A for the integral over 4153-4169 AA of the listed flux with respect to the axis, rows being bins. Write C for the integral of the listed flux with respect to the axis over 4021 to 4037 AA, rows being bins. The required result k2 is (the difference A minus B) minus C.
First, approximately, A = 98.4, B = 88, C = 104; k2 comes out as -94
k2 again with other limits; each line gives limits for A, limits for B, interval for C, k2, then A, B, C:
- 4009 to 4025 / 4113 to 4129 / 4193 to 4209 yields -88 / 106.9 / 98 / 97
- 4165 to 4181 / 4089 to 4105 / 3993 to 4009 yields -103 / 97.7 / 92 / 109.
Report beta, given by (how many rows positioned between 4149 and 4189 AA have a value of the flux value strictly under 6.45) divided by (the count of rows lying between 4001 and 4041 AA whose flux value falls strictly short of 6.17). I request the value 2.0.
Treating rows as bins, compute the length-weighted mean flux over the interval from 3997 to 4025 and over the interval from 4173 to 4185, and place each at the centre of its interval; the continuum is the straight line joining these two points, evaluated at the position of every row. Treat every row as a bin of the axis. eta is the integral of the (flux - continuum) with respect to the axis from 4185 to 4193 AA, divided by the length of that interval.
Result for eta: 0.02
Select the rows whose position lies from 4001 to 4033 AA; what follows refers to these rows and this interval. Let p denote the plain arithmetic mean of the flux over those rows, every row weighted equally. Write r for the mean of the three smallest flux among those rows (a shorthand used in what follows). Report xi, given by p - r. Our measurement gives 0.3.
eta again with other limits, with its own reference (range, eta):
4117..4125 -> -0.37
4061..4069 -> -0.19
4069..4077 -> -0.42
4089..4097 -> -0.34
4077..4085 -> -0.94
